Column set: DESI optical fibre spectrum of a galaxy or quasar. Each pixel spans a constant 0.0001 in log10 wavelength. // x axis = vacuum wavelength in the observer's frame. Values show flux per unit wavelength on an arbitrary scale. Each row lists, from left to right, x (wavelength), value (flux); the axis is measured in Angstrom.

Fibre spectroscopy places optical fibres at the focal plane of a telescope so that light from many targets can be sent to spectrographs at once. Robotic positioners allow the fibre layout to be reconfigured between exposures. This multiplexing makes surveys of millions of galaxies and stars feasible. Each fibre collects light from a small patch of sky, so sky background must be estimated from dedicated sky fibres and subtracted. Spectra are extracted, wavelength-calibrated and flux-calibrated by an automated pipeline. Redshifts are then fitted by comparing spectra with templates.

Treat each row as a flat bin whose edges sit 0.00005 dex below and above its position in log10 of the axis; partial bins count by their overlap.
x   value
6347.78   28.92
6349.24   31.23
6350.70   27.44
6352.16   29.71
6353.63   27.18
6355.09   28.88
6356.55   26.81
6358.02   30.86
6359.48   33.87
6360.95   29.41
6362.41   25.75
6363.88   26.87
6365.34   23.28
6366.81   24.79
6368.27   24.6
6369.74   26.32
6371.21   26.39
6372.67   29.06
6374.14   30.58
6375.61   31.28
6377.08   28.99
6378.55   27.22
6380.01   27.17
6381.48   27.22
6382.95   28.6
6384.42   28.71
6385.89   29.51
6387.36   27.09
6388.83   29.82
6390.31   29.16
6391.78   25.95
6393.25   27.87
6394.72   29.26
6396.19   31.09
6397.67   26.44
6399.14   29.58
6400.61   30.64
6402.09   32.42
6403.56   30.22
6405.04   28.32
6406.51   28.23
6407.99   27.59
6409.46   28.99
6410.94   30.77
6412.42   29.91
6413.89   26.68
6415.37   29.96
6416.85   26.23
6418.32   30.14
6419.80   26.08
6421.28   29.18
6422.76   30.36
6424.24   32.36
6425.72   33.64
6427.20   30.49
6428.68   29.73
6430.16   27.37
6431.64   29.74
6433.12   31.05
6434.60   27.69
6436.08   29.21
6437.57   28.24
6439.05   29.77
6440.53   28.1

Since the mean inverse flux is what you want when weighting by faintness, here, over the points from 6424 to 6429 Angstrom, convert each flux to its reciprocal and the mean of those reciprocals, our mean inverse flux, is 0.032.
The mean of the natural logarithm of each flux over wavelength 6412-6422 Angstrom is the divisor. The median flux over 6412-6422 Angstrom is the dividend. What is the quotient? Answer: 8.73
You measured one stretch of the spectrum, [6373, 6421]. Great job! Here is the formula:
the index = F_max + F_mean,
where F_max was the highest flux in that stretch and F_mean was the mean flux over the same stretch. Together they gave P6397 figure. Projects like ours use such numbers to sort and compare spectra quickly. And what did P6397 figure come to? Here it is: 61.2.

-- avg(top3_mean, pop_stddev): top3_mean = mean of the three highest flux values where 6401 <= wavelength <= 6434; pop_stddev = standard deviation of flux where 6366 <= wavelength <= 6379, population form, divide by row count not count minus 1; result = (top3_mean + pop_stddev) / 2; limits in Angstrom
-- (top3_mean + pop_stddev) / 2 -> 17.54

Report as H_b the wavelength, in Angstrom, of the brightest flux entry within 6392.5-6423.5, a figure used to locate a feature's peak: 6402.09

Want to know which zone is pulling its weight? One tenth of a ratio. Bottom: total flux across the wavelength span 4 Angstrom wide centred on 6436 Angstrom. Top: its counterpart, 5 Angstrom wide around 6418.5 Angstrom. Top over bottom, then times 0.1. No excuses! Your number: 0.097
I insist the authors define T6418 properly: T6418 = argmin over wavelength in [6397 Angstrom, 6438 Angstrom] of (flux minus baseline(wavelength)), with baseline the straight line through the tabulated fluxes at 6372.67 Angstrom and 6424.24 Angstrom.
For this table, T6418 6419.80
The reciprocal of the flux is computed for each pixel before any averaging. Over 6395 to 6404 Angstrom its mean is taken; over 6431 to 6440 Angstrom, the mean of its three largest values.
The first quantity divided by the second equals 0.95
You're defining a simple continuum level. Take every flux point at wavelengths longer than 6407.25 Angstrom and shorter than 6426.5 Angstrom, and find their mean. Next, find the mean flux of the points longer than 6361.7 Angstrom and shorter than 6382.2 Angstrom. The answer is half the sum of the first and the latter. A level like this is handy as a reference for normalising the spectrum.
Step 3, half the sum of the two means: 28.2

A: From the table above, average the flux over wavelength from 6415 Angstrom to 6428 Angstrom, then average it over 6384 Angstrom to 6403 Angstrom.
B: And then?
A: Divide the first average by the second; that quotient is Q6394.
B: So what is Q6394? 1.03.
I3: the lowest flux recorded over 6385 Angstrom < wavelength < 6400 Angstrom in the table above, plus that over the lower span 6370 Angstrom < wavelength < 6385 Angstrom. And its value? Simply 52.3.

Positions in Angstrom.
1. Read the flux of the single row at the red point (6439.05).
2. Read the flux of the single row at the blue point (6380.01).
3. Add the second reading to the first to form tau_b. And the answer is 56.9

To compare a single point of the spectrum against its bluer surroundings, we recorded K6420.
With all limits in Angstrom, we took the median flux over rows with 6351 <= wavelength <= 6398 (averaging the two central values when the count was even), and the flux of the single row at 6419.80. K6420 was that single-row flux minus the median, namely -2.2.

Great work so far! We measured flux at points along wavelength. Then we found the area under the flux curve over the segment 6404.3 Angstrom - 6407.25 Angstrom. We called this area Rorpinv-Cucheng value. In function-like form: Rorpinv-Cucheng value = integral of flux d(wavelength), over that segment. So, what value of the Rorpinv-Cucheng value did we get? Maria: 83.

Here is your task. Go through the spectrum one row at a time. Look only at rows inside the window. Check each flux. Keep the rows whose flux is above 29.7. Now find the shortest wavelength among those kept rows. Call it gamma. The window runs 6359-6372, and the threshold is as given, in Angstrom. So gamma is 6359.48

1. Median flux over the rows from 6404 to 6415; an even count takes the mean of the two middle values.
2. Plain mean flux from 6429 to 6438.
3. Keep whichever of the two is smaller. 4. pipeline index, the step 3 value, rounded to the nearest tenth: 28.3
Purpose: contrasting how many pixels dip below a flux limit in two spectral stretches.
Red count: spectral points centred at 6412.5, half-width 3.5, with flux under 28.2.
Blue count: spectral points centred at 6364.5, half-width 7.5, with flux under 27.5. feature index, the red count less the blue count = -6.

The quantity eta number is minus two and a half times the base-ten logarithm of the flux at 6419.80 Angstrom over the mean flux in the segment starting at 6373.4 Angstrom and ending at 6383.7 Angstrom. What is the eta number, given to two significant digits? 0.10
